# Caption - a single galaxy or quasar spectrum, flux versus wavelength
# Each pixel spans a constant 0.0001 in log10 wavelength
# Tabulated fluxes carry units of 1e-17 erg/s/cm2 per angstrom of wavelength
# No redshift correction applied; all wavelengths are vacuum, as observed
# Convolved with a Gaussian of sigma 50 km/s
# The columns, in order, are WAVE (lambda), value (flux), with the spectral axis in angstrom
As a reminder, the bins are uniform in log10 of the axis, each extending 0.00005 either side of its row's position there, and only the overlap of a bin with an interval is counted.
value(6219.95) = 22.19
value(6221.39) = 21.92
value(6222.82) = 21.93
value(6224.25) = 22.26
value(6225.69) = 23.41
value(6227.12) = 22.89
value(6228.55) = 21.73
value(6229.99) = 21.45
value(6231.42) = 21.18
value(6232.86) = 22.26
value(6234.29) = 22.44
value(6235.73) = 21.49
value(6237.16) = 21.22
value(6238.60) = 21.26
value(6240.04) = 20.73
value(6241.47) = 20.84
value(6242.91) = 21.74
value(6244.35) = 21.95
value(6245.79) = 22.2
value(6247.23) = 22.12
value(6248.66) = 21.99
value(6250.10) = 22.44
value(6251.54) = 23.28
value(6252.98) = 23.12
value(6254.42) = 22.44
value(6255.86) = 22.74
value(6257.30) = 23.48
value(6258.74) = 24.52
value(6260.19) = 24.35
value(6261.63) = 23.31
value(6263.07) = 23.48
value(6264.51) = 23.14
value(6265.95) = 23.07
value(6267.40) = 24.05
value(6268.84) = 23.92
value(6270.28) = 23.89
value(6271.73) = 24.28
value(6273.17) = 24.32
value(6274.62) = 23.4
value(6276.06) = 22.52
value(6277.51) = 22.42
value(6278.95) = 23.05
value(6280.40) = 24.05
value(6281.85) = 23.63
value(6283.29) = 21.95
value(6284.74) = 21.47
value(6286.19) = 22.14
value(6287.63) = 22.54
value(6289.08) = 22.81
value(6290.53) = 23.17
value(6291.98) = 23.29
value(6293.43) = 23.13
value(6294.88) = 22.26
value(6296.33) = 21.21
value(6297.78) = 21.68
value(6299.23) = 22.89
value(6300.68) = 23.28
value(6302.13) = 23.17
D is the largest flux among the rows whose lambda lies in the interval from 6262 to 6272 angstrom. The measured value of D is 24.28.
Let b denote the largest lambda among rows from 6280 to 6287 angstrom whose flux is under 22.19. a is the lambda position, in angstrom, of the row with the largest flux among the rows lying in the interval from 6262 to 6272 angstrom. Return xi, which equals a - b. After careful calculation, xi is -14.5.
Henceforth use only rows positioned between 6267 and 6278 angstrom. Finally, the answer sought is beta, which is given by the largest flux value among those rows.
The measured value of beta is 24.32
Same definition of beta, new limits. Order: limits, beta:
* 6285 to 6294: 23.29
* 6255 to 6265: 24.52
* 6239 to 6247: 22.2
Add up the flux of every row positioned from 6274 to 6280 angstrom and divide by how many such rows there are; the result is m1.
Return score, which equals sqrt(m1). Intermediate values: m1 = 22.8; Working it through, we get 4.78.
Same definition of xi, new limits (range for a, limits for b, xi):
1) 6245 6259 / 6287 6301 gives -39.0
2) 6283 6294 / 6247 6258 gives 43.3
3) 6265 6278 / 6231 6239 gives 34.6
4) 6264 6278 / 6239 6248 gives 25.9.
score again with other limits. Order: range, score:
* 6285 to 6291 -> 4.76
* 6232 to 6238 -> 4.67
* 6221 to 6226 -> 4.73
